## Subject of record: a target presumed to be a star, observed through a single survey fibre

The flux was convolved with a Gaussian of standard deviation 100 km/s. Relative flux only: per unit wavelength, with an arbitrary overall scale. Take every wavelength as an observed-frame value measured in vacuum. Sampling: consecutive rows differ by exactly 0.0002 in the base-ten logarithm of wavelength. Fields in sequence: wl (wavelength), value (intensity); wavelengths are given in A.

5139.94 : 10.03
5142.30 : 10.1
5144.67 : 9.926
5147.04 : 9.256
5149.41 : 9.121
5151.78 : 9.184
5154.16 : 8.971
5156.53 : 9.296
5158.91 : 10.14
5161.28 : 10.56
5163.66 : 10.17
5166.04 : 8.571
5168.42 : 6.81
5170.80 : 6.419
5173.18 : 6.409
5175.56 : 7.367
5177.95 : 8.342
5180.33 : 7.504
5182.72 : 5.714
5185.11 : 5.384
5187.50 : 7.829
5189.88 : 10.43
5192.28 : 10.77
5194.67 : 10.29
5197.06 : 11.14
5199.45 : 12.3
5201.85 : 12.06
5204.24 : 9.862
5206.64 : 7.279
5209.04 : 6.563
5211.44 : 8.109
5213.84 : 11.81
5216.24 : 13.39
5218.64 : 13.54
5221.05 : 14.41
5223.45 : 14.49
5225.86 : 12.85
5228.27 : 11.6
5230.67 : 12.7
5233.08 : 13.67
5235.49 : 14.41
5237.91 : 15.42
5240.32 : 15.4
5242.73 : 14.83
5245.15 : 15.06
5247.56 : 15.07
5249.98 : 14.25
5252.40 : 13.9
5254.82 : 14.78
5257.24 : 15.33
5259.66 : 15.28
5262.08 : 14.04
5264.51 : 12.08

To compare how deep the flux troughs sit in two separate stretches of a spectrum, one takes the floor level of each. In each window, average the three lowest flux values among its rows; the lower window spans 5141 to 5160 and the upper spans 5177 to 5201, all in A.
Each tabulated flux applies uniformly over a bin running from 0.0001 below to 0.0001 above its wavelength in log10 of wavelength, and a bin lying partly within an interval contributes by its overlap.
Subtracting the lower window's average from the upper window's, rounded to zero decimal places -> -3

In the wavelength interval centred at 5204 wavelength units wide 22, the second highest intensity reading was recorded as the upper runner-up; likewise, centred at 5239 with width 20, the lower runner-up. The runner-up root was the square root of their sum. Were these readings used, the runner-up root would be 5.24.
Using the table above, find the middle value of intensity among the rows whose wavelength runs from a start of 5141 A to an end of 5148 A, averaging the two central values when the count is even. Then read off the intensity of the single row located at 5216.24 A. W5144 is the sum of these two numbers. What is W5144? 23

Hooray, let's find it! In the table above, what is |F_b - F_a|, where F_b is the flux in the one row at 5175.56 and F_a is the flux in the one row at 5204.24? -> 2.5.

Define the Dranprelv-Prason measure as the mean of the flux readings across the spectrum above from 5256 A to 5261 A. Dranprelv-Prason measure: 15.3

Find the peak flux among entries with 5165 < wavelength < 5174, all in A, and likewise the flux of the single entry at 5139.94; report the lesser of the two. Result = 8.6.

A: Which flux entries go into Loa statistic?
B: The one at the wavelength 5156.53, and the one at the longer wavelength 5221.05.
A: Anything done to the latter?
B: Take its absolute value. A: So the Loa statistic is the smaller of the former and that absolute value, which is 9.3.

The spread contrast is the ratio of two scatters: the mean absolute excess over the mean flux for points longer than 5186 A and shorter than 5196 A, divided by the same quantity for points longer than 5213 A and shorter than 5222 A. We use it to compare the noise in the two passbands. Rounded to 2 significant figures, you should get 1.4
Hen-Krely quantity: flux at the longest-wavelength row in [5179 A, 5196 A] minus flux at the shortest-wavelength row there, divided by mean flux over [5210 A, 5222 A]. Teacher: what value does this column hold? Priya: 0.23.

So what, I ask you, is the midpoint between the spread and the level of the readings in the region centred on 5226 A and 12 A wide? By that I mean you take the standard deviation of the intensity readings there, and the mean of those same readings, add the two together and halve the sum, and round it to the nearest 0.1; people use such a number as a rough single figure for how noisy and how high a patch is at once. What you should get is 7.2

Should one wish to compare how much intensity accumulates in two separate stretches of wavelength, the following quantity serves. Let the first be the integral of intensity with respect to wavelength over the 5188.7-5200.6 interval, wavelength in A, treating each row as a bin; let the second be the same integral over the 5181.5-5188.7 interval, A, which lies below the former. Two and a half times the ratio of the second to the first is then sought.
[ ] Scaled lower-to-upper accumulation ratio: 0.9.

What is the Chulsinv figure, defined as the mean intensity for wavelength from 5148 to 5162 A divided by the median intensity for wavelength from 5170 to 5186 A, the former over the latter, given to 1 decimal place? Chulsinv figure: 1.5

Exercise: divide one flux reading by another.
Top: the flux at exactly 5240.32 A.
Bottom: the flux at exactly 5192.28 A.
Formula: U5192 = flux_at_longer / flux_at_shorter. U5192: 1.4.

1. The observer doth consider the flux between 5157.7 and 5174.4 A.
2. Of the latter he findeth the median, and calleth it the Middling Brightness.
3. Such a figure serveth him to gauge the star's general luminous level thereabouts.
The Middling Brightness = 9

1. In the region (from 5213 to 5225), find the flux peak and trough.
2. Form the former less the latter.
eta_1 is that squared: 7.2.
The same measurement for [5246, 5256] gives 1.4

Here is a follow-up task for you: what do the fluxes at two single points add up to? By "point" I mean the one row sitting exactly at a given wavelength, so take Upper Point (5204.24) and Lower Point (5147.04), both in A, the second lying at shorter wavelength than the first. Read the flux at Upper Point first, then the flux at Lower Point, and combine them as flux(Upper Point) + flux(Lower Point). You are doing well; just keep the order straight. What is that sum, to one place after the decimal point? 19.1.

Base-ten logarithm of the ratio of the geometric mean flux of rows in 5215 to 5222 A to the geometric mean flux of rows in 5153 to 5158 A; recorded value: 0.18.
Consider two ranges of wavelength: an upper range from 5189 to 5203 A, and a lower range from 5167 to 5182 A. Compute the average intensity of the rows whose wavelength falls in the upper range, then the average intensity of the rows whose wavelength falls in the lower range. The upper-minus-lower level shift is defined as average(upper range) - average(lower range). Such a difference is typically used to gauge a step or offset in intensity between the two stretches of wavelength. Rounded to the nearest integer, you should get 4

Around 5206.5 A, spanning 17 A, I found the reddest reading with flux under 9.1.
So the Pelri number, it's 5211.44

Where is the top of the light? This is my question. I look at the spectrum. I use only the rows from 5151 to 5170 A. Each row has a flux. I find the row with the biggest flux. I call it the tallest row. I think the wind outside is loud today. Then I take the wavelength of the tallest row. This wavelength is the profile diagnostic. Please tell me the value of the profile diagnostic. 5161.28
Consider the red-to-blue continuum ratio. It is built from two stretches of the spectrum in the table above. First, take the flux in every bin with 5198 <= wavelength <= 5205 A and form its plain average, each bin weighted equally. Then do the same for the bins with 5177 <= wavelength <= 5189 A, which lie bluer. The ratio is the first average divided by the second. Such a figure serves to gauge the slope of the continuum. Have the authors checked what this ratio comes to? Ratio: 1.64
